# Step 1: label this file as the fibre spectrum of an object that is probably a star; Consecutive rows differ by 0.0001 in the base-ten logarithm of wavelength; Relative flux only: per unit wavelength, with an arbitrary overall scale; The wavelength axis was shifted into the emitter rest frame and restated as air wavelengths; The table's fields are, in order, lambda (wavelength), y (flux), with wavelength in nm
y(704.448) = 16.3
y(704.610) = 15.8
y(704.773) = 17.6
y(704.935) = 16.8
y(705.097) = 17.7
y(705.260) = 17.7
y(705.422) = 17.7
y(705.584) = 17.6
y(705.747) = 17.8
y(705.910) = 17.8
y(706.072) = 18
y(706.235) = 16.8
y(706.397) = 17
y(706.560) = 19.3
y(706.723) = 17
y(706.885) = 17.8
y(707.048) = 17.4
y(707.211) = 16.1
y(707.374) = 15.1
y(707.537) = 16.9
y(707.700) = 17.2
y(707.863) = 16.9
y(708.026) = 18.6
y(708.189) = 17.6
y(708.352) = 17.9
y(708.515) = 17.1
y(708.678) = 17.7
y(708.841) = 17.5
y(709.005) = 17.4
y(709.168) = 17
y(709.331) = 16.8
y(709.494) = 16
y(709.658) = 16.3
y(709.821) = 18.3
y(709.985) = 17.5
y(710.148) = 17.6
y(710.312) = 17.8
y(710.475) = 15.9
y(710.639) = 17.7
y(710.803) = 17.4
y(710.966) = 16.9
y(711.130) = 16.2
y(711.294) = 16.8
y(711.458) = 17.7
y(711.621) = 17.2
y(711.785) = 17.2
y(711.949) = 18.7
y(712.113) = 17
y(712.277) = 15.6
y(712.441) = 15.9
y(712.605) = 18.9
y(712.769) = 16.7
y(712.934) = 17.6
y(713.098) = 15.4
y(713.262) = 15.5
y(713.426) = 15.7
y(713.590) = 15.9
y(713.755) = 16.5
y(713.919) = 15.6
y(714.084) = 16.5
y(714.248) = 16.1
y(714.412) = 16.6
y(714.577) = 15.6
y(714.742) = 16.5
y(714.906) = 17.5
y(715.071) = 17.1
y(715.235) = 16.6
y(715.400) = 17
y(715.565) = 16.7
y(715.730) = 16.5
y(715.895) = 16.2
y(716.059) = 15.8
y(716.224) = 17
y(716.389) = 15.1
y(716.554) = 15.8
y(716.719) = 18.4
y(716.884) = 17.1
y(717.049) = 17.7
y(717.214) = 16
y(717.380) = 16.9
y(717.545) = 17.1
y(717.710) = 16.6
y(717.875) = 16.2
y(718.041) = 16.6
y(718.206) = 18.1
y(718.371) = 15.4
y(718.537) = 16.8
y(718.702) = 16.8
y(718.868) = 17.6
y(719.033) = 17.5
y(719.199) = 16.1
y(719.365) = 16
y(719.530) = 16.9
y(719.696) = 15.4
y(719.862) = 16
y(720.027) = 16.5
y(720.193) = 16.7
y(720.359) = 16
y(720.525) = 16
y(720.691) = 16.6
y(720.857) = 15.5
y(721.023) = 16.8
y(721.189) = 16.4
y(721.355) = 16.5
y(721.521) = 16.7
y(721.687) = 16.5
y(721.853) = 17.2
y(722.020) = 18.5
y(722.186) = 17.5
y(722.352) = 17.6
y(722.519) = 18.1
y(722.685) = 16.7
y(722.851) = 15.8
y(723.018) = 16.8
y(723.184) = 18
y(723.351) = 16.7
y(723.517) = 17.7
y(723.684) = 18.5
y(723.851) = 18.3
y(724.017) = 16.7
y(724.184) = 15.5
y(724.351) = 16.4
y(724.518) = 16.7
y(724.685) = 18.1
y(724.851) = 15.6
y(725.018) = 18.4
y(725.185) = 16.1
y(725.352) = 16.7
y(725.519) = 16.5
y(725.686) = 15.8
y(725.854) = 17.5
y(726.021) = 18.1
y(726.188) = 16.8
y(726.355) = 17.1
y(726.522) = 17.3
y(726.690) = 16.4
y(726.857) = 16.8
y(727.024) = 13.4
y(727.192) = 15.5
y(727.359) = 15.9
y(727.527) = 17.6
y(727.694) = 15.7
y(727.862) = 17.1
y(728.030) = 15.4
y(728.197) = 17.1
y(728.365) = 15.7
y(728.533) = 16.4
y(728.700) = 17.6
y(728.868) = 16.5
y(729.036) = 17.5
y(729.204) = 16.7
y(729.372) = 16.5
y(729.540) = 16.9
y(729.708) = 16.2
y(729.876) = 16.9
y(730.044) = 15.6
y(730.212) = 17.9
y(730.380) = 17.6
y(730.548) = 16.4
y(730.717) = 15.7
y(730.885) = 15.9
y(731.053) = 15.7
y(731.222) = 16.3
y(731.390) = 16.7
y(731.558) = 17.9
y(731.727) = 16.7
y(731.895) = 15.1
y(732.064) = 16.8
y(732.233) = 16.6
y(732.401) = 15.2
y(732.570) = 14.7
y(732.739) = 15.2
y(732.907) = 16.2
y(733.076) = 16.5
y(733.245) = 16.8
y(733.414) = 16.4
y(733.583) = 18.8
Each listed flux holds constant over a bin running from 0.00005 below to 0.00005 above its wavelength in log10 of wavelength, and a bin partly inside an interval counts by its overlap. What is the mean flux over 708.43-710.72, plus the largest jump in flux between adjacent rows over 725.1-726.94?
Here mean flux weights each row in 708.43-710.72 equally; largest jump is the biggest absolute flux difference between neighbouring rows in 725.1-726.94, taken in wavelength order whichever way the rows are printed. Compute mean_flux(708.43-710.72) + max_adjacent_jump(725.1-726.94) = 18.9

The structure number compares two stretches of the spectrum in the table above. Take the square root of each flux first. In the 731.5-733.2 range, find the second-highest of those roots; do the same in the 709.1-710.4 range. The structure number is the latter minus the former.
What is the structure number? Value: 0.12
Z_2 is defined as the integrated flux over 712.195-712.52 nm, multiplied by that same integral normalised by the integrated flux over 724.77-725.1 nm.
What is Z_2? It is 4.7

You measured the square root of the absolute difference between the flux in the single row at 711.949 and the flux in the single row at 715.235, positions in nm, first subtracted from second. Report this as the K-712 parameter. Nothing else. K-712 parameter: 1.45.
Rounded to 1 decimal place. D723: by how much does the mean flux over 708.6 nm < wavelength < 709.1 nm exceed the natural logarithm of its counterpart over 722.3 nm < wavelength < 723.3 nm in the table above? 14.7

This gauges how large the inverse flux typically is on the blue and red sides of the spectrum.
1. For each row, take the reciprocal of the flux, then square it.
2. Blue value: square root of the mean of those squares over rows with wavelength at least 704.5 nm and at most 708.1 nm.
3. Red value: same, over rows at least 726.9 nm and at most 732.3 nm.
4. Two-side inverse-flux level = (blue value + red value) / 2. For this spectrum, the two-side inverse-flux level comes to 0.0596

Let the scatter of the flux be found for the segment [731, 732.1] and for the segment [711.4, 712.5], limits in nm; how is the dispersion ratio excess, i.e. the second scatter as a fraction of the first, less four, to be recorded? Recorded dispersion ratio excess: -2.8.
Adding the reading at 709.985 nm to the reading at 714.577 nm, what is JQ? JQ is 33.1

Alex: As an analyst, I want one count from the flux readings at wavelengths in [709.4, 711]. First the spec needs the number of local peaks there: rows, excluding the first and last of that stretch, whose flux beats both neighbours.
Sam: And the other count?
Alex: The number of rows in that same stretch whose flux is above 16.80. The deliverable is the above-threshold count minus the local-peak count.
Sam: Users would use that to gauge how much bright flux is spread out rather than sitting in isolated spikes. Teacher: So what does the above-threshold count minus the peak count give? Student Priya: 4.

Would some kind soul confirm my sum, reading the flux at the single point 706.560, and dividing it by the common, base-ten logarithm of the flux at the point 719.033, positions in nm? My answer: 15.5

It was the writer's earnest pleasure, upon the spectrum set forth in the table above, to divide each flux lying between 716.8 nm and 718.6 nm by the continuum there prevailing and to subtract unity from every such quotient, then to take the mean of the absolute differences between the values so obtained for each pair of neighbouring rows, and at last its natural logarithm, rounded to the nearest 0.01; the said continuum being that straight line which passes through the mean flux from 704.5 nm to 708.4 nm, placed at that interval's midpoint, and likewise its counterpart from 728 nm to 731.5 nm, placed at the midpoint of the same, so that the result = -2.80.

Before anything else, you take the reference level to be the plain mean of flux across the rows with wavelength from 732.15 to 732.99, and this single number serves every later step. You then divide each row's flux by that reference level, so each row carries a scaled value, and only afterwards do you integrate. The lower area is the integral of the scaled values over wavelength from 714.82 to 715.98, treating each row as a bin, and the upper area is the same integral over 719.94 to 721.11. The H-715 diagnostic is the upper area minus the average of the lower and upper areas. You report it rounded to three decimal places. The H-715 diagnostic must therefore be -0.014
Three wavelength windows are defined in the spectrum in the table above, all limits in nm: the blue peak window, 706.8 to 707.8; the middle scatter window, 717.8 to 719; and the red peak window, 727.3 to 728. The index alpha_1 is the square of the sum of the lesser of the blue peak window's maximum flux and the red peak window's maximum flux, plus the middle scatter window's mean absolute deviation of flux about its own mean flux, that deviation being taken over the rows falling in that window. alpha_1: 332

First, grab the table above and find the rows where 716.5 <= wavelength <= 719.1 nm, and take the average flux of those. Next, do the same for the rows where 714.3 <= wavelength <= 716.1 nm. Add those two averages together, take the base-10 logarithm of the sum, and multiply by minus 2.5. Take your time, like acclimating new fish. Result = -3.81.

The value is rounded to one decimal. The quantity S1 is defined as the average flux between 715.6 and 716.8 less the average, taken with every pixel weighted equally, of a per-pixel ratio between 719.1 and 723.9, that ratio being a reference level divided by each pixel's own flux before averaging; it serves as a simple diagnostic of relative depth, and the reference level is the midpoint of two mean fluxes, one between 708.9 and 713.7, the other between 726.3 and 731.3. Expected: 15.4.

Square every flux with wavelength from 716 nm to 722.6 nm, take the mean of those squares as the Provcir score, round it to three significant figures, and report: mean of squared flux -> 280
